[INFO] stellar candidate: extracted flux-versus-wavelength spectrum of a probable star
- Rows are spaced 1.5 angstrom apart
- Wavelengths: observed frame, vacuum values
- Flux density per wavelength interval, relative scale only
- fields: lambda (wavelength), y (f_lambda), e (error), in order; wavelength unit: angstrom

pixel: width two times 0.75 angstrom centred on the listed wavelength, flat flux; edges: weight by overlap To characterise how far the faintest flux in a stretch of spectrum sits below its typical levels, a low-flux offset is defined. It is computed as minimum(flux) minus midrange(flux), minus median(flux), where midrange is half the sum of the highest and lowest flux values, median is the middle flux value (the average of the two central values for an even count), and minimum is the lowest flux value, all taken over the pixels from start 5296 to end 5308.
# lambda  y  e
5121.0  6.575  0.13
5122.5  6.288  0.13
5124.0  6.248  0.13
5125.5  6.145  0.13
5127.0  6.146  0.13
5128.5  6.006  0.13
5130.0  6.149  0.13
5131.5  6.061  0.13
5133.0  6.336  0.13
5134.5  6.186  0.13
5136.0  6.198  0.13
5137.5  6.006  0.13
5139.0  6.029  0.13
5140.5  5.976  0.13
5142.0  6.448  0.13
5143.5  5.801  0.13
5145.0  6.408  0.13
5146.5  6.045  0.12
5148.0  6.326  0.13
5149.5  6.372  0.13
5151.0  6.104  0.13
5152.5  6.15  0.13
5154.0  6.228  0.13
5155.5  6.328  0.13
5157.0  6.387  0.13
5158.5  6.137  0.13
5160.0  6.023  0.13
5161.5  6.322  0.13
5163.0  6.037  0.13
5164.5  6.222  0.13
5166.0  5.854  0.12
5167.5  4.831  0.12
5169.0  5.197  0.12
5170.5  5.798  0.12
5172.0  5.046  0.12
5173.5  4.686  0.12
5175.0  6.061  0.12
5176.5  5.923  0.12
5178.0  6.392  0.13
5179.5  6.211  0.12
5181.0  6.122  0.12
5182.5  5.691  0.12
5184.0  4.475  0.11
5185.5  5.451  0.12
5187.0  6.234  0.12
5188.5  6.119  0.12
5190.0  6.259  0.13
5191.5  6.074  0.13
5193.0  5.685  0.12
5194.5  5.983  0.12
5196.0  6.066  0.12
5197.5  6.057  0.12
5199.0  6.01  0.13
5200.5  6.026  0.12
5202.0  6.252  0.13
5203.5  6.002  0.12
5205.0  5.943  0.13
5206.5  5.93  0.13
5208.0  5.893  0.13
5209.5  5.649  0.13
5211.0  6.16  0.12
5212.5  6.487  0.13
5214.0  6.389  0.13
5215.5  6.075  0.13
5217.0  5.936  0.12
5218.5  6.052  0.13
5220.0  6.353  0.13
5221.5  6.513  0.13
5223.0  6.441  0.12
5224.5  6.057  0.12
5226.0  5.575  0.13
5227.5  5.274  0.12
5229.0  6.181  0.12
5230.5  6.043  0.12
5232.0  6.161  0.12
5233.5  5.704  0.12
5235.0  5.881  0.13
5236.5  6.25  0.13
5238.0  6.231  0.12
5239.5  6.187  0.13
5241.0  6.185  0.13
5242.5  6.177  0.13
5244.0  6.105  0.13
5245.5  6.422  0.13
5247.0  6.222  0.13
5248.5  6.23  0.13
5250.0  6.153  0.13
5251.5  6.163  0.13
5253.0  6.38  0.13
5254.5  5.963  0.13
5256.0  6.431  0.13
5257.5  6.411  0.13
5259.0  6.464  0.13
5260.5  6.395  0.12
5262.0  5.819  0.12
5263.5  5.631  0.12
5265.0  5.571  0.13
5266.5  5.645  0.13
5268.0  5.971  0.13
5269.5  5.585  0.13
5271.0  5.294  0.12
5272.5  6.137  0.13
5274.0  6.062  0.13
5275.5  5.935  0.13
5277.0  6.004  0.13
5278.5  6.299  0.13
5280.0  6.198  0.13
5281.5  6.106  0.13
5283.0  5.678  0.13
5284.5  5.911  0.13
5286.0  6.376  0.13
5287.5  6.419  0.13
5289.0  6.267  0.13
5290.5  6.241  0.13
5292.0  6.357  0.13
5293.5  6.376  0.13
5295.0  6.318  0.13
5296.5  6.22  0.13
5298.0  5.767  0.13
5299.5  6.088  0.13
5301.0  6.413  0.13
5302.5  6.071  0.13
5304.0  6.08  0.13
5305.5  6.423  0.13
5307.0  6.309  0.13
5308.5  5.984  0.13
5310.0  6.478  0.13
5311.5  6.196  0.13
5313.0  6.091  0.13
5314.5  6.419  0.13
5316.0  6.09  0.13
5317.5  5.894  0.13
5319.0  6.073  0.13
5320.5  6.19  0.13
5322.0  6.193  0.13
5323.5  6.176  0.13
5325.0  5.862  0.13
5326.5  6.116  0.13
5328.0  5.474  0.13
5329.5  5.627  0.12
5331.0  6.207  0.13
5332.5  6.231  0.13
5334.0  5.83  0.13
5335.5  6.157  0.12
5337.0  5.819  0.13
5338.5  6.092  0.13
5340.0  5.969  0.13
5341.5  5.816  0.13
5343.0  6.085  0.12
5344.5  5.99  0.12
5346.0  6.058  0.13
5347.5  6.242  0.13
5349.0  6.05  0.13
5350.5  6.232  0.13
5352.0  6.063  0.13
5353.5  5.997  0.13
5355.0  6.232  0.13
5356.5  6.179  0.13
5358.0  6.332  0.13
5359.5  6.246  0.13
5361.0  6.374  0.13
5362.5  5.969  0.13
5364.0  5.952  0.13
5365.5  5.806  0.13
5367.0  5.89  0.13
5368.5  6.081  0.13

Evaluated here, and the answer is -6.48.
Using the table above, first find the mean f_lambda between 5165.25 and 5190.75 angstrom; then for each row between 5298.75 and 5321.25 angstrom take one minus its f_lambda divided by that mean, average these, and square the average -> 0.0084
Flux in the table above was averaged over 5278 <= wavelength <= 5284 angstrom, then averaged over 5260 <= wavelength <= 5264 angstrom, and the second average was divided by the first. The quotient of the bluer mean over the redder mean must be 0.98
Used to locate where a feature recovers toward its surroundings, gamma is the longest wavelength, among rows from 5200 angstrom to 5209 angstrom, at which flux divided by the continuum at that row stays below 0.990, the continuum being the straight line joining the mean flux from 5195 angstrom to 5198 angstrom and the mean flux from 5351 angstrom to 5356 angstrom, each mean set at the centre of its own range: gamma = 5208.0 angstrom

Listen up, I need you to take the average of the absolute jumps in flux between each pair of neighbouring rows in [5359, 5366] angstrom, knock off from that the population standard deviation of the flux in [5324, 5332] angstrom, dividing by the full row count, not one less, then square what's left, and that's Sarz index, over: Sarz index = 0.01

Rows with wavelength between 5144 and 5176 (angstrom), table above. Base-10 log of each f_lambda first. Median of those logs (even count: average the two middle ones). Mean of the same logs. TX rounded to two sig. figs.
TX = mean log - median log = -0.014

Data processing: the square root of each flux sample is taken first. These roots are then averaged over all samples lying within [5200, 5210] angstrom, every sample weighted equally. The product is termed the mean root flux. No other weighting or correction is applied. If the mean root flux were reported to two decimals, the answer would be 2.44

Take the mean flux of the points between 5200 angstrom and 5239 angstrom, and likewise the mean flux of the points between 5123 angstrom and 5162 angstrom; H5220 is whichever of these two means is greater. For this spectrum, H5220 6.18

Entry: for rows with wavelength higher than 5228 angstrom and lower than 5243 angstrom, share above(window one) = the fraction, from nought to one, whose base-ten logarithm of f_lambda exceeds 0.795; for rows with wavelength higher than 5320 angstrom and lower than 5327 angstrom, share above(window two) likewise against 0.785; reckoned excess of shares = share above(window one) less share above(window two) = -0.70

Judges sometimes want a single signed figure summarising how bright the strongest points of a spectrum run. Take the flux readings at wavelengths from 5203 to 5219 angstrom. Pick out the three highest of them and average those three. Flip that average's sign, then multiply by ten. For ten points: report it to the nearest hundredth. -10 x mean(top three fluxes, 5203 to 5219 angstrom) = -63.45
